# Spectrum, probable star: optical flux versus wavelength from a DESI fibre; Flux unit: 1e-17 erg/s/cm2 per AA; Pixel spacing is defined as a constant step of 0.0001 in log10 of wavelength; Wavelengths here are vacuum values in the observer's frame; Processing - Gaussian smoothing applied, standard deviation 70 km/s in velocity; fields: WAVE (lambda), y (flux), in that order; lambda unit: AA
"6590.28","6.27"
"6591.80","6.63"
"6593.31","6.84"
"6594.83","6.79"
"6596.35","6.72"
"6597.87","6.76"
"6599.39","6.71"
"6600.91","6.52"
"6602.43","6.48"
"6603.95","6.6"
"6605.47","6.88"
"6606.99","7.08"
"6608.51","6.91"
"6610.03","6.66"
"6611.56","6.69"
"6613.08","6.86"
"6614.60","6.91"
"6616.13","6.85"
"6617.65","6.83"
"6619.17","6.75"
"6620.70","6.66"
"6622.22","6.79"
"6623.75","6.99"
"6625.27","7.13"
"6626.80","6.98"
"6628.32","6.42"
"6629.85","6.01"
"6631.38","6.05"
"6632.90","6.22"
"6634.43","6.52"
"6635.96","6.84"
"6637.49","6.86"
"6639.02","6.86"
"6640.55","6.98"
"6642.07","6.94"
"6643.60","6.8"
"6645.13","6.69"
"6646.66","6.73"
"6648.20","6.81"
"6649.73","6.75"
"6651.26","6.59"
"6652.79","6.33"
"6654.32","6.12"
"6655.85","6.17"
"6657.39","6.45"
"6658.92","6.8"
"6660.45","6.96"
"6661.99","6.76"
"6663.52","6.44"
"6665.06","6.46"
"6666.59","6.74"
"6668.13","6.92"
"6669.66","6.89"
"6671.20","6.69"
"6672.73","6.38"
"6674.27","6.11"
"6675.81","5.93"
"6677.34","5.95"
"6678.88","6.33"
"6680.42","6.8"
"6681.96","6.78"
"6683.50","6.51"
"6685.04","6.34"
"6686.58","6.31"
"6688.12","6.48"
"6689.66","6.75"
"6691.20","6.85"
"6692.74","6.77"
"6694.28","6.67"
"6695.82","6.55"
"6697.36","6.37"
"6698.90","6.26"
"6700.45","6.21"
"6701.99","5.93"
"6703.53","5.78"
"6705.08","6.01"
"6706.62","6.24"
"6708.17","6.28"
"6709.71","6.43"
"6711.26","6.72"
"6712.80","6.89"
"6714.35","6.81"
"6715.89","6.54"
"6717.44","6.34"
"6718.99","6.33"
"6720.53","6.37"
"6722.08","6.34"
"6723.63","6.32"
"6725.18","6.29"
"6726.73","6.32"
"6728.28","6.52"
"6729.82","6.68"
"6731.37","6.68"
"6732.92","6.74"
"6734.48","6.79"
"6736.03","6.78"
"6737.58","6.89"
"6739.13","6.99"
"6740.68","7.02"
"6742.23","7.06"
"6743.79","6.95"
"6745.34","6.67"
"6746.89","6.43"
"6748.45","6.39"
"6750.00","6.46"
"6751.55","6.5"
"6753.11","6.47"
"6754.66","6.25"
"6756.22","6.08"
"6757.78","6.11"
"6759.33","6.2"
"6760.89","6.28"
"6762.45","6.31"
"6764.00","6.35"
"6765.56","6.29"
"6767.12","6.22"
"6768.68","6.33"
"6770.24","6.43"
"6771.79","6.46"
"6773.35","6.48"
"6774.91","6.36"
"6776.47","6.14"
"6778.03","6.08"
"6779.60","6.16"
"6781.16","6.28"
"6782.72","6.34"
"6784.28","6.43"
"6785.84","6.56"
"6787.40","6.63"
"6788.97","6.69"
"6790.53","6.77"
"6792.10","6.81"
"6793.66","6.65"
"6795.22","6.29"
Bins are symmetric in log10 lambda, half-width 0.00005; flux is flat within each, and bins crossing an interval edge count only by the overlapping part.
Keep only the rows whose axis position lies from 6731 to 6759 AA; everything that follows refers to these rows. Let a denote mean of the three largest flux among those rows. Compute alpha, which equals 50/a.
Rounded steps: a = 7.02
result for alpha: 7.12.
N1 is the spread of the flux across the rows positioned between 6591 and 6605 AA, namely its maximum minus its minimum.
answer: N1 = 0.4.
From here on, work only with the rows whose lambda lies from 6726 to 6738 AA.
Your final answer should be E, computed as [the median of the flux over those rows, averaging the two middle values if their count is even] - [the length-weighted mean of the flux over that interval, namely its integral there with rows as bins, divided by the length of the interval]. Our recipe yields 0.04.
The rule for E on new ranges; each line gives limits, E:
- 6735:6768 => -0.08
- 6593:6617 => 0.01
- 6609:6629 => 0.02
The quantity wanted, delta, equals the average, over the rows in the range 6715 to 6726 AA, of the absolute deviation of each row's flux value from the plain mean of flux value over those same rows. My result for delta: 0.05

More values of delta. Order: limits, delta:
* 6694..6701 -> 0.16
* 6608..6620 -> 0.08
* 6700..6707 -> 0.15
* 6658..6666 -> 0.19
